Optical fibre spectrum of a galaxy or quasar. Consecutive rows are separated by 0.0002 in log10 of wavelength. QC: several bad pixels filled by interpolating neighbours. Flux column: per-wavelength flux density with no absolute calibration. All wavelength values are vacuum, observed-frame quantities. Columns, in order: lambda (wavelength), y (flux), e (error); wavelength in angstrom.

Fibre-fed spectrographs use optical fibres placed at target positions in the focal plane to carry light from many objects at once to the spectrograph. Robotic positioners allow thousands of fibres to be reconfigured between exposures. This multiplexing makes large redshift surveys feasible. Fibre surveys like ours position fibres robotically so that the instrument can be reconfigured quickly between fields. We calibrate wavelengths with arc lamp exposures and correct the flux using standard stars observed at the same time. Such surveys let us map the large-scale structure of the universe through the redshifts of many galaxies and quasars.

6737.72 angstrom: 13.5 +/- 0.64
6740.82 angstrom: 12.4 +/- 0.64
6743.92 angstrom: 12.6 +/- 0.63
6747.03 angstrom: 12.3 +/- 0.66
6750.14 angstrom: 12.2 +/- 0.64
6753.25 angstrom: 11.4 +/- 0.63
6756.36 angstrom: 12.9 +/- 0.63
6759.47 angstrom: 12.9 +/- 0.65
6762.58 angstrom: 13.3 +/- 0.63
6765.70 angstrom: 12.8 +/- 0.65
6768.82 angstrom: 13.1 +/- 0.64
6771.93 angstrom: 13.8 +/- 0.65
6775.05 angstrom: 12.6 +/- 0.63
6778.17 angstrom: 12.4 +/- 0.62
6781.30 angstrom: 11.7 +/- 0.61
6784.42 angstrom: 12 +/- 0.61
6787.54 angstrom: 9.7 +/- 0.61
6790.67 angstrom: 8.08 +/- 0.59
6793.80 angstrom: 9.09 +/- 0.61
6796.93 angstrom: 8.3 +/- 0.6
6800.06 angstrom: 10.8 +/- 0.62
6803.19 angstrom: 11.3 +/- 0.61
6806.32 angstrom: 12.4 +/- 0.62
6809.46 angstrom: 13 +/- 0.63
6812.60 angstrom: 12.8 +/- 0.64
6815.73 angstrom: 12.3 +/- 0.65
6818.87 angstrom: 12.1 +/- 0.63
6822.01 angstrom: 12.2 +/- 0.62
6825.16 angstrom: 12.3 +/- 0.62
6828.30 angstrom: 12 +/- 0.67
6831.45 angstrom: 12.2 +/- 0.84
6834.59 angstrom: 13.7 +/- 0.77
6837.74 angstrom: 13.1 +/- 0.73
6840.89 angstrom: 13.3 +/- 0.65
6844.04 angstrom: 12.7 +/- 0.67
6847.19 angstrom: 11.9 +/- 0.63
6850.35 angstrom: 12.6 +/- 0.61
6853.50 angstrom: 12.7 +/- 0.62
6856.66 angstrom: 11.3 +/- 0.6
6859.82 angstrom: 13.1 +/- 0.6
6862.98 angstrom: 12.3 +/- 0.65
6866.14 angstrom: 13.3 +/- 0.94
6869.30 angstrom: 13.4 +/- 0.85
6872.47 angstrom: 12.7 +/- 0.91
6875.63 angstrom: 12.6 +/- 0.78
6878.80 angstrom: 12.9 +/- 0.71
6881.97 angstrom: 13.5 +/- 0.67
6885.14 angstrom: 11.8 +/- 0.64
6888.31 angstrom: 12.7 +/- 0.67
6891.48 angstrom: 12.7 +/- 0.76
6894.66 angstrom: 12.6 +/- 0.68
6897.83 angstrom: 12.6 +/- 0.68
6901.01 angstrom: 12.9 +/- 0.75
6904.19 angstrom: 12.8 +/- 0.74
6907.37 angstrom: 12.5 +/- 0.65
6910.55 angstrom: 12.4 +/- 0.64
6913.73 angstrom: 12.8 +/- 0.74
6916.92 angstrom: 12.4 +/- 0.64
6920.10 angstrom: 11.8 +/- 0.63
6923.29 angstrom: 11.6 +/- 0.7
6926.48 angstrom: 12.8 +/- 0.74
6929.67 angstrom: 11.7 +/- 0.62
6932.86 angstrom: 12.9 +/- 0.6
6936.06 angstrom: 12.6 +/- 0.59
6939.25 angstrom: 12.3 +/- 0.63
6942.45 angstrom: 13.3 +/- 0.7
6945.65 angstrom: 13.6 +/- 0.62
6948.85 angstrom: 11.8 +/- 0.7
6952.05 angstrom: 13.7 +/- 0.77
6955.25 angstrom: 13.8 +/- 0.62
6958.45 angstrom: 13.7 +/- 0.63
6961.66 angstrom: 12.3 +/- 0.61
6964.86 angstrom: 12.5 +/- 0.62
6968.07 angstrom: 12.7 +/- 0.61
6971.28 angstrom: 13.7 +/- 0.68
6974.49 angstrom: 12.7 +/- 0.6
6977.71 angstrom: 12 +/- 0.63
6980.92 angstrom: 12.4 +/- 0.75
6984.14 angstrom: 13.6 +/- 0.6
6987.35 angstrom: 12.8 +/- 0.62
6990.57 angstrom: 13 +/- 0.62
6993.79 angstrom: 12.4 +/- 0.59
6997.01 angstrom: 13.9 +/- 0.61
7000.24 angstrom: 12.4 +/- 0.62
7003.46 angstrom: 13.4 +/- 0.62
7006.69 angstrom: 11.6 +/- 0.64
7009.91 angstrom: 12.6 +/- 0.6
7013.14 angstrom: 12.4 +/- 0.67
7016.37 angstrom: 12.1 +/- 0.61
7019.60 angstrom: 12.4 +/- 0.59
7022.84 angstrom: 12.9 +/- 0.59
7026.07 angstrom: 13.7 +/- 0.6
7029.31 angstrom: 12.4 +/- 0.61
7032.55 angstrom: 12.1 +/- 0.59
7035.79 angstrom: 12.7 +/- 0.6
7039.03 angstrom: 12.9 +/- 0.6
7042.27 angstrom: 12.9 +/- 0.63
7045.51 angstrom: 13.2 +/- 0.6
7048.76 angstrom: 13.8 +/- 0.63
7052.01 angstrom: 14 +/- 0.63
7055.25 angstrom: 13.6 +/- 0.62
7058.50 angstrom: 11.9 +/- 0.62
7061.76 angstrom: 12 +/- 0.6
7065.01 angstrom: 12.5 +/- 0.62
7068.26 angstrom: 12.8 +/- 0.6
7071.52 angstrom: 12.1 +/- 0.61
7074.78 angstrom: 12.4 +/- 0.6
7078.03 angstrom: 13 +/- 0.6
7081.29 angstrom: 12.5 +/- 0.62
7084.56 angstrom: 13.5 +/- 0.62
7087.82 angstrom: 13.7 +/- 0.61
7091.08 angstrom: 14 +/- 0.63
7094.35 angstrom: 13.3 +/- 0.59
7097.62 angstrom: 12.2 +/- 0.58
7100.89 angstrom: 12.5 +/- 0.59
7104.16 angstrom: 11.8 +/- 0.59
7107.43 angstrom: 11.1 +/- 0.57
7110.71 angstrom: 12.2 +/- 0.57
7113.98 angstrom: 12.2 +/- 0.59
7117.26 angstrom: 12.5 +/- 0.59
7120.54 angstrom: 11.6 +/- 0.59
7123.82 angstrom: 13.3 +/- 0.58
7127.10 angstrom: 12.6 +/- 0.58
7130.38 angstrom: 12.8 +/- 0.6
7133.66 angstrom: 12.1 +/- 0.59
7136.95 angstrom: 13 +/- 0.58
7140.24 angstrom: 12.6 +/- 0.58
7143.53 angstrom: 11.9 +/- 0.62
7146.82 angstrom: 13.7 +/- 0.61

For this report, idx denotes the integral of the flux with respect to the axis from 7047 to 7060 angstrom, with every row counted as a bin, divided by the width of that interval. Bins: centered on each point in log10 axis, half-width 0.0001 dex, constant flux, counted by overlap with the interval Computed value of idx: 13.3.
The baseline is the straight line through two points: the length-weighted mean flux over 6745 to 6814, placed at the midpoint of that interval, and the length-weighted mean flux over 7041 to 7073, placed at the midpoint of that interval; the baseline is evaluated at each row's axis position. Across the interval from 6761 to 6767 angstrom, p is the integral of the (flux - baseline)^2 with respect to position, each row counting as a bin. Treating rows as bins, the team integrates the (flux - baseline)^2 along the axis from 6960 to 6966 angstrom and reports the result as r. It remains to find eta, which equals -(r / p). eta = -0.02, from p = 11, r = 0.2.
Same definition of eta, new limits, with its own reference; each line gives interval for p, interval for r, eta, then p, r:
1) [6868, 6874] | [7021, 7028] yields -0.54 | 6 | 3.0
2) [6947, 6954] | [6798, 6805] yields -1.48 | 7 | 10.7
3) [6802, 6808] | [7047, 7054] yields -3.93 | 2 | 7.4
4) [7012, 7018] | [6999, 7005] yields -1.25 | 1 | 1.9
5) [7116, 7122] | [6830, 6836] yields -1.05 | 8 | 8.9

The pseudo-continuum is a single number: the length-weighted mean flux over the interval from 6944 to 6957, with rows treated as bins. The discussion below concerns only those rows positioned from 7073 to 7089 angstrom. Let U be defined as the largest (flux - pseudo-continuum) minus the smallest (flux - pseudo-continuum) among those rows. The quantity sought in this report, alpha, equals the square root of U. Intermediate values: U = 1.3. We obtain 1.1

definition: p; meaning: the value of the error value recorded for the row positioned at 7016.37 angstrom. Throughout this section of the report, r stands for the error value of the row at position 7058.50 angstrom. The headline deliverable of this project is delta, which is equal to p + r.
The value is 1.23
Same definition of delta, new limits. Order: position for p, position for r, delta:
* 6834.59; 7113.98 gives 1.36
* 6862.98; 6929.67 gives 1.27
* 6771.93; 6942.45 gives 1.35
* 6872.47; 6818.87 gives 1.54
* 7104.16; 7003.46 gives 1.21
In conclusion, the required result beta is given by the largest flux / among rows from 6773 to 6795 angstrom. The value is 12.6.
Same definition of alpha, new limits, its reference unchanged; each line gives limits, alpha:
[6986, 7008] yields 1.5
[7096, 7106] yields 0.8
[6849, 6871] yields 1.4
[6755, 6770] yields 0.7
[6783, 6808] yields 2.1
